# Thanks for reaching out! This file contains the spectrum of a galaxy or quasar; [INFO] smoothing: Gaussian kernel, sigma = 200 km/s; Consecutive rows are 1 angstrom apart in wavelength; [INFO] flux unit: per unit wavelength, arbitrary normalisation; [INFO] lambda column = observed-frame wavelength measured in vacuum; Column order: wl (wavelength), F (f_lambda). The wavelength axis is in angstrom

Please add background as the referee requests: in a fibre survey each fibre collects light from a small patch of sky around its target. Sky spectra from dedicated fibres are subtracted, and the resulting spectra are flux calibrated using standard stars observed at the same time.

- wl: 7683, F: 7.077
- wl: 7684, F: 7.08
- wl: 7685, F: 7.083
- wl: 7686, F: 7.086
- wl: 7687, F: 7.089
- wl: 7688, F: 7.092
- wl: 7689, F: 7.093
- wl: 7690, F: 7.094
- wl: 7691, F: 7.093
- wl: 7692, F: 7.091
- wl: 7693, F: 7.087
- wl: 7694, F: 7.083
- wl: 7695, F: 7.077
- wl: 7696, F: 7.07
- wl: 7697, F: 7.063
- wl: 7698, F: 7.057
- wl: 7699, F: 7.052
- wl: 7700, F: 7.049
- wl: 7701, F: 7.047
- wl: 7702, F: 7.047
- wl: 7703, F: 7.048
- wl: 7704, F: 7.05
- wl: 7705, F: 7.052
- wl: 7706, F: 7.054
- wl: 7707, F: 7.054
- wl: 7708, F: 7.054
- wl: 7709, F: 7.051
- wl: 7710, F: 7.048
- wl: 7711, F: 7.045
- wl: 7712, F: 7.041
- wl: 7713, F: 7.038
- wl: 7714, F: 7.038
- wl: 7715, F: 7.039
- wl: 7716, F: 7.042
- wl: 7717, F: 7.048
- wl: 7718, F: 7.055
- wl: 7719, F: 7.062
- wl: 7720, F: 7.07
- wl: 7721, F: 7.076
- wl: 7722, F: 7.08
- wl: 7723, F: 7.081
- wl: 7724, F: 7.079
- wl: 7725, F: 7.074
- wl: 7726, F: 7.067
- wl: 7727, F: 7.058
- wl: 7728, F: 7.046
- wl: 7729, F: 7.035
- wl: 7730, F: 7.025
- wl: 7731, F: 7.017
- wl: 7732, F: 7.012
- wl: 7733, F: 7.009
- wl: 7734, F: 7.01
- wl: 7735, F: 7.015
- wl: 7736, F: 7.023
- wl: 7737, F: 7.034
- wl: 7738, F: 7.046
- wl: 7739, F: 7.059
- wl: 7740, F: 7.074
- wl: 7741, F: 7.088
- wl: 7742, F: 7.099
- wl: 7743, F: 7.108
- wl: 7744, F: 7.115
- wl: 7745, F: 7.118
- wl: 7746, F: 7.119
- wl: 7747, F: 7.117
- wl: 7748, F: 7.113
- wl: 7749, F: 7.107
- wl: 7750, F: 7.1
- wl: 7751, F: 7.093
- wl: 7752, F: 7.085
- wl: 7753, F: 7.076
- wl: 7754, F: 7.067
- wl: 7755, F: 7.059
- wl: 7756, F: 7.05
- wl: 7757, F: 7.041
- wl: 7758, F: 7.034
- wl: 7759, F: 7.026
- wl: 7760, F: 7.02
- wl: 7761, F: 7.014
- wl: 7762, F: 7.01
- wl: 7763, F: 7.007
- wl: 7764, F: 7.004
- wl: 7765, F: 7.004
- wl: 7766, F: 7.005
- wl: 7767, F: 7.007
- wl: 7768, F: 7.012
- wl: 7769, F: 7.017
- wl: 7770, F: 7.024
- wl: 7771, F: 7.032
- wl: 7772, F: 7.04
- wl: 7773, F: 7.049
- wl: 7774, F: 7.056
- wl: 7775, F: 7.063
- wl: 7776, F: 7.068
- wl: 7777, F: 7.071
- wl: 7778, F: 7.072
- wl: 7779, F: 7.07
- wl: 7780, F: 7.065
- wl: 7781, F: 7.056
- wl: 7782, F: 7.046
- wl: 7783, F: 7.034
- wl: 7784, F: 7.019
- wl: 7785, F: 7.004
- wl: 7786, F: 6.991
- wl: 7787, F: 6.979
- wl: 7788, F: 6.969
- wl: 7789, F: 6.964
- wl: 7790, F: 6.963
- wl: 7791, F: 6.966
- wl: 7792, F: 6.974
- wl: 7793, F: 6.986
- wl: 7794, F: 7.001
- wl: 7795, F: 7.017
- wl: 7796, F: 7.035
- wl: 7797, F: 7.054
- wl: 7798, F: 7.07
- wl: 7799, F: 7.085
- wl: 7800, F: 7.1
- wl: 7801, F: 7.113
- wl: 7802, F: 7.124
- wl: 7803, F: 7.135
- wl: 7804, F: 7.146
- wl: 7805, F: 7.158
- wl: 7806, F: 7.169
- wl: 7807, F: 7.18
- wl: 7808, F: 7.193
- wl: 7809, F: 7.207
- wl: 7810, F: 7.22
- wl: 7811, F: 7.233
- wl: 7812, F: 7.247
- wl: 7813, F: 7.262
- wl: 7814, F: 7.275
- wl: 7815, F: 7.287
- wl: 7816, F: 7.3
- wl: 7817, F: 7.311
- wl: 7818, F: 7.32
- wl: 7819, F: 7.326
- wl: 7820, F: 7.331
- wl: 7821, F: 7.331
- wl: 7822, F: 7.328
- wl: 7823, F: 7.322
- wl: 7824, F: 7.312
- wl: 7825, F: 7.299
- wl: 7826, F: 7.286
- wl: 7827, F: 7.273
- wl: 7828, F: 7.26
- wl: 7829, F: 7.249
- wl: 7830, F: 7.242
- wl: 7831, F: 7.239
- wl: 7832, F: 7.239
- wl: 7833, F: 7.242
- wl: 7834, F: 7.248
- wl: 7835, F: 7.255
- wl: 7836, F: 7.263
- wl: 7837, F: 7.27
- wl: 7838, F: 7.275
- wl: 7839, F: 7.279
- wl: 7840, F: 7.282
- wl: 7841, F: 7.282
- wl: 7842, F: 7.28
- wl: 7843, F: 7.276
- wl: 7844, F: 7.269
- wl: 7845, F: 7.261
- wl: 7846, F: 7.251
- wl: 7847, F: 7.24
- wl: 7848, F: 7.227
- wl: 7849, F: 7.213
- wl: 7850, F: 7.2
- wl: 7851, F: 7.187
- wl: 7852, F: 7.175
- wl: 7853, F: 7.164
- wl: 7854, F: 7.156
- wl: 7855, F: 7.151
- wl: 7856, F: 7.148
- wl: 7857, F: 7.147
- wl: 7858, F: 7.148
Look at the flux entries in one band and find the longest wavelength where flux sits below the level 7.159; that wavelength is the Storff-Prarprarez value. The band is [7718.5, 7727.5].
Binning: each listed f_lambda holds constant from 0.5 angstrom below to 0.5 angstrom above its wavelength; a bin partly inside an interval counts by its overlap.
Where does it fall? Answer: 7727 angstrom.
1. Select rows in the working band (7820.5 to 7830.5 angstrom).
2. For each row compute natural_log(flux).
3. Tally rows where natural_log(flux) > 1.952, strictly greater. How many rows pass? 10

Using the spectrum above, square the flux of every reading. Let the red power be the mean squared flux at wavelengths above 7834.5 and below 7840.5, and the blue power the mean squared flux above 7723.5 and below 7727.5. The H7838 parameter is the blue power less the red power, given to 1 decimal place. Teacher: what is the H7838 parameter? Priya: -2.9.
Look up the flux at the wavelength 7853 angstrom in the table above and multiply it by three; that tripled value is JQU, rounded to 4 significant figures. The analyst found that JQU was 21.49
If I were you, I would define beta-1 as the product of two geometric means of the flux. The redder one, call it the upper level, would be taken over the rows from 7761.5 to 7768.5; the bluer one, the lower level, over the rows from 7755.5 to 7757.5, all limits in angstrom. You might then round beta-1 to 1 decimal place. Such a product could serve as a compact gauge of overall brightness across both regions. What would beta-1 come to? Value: 49.4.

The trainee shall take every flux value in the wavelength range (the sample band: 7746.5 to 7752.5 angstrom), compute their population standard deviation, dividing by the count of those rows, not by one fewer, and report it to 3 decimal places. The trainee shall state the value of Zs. 0.011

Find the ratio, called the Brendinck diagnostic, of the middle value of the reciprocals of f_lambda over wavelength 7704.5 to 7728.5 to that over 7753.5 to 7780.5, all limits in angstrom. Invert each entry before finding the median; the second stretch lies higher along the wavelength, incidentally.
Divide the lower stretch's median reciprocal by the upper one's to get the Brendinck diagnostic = 1.00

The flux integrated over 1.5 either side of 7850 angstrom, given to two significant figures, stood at 22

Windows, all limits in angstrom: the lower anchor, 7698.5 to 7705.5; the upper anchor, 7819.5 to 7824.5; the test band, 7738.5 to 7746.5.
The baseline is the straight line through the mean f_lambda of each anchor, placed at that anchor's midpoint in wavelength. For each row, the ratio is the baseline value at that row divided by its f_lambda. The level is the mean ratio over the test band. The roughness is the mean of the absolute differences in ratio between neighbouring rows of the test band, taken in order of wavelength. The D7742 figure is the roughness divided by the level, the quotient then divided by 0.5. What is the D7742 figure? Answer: 0.0019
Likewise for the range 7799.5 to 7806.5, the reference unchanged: 0.0026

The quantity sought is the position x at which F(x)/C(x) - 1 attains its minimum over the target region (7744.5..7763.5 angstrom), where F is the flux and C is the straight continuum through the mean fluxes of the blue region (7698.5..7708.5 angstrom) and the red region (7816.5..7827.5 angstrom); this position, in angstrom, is 7763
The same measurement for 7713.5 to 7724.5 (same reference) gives 7715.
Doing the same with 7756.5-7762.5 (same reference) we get 7762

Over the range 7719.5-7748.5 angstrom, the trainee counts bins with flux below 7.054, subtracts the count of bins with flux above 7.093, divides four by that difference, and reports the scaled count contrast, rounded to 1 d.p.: 1.0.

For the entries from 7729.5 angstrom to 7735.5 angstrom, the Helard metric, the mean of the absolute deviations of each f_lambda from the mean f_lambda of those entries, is 0.0043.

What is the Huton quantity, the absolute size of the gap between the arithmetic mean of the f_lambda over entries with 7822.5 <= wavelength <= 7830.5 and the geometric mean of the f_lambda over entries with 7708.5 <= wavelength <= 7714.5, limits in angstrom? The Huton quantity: 0.24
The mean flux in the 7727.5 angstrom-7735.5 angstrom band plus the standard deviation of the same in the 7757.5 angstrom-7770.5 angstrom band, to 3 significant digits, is 7.03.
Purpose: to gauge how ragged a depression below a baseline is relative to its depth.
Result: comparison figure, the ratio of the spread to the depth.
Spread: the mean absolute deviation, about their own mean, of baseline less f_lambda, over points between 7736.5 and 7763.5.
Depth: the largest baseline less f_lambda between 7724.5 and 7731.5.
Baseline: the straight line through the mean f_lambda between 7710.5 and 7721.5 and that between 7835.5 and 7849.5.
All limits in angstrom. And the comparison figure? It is 0.7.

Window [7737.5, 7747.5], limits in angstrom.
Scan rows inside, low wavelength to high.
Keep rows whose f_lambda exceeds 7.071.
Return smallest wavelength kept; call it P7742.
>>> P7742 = 7740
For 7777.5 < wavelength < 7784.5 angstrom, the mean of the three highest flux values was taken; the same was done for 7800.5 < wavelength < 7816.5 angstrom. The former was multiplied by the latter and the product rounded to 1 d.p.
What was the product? 51.5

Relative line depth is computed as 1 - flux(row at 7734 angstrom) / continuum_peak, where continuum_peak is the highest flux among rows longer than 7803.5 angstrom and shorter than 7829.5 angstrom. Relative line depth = 0.044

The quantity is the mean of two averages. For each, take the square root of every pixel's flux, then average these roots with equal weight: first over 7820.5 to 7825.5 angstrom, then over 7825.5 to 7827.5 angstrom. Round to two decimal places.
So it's 2.70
